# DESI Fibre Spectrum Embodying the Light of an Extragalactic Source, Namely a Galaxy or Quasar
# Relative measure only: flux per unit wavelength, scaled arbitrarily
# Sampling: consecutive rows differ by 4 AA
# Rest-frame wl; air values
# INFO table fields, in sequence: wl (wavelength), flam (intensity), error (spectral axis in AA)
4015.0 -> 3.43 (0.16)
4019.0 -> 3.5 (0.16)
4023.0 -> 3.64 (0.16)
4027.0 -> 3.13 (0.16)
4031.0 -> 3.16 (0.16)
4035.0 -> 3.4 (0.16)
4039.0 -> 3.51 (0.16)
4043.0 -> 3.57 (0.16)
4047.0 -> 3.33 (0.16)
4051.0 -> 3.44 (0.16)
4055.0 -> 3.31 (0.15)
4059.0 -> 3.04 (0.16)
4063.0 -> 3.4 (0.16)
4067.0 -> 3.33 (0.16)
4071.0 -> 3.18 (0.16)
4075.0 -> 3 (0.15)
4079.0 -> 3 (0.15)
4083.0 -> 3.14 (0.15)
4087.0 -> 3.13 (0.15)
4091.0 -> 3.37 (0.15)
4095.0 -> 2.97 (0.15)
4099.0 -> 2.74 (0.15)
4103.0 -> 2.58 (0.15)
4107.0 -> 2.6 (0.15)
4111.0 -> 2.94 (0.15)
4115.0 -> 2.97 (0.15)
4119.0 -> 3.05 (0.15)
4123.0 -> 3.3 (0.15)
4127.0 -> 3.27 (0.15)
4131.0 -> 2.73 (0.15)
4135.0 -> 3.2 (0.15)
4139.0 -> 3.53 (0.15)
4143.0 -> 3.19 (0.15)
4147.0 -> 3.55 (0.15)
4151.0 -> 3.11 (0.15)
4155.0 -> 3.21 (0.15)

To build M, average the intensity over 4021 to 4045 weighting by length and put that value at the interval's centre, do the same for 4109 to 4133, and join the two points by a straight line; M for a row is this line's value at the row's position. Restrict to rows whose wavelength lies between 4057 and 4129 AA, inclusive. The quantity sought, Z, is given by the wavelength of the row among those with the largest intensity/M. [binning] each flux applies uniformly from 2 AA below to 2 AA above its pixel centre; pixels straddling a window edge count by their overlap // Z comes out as 4123.0 AA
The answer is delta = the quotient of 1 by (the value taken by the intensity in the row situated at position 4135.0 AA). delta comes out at 0.31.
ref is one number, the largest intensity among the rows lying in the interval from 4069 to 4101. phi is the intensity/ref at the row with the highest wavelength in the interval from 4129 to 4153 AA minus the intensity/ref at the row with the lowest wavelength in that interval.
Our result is 0.11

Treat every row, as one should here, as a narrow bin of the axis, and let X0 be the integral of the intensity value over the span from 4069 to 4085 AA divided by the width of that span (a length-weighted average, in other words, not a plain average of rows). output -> 3.08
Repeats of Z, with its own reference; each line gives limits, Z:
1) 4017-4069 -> 4043.0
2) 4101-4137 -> 4123.0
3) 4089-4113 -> 4091.0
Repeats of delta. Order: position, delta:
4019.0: 0.29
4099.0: 0.36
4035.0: 0.29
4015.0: 0.29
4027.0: 0.32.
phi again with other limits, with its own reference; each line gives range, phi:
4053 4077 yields -0.09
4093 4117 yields 0.00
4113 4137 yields 0.07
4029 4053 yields 0.08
